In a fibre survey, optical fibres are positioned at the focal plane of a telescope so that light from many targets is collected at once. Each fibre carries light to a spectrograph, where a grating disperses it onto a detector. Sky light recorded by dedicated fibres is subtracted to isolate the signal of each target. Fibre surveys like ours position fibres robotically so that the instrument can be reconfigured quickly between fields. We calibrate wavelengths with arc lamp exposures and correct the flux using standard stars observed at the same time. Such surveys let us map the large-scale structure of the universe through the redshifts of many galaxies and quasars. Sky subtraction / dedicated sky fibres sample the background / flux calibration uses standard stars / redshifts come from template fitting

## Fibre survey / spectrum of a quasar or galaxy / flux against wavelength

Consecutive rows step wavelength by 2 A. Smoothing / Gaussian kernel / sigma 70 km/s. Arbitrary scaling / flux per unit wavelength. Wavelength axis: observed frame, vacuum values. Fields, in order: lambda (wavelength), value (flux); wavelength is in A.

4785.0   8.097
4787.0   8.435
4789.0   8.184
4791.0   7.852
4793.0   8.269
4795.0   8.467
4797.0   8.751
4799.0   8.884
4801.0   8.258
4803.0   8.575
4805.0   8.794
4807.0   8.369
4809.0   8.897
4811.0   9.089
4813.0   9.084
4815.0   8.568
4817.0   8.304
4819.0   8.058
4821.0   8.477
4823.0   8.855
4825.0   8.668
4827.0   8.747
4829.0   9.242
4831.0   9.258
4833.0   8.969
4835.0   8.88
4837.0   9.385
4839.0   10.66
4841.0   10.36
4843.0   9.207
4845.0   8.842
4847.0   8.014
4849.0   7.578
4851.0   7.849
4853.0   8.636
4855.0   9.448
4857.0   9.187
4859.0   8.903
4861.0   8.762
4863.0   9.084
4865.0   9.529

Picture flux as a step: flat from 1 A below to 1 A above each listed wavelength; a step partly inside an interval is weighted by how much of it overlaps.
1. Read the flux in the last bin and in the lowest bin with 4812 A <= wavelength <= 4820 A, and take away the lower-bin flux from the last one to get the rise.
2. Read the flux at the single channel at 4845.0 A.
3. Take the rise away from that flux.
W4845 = 9.9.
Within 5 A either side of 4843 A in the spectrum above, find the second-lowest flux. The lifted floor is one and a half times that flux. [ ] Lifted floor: 13.3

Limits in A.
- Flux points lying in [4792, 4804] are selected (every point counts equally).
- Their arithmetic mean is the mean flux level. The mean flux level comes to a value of 8.5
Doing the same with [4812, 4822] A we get 8.5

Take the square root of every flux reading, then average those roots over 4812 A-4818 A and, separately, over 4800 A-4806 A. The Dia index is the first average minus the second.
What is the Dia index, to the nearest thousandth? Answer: 0.018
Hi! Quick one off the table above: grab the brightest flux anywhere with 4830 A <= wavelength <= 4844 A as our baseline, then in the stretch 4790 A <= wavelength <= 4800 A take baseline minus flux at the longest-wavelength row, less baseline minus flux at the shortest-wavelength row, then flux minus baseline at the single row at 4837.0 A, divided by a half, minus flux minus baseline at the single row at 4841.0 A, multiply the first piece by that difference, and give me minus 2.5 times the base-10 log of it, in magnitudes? -0.9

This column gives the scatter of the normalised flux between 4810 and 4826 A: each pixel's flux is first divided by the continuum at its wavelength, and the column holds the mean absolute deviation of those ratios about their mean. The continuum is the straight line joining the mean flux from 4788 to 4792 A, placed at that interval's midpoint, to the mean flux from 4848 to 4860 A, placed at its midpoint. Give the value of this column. 0.036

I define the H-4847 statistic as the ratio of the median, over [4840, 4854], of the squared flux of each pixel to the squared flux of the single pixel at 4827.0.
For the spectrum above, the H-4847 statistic 0.97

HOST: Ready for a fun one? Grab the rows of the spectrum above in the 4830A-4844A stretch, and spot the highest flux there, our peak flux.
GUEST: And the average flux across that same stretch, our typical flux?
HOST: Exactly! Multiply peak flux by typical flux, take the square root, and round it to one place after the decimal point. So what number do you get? 10.1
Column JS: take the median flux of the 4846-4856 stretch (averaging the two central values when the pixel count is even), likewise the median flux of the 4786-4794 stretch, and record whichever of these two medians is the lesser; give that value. 8.01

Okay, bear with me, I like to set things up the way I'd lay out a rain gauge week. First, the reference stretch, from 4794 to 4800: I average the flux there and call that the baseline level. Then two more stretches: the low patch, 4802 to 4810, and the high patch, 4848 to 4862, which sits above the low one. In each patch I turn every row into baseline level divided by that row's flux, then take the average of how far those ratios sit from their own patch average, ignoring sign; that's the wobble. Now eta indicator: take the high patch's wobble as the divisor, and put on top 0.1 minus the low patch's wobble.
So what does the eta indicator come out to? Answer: 1.2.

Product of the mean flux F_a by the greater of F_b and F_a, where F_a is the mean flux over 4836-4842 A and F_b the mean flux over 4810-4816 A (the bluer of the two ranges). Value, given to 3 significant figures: 103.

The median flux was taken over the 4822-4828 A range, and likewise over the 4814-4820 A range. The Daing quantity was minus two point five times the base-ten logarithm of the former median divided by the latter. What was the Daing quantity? -0.056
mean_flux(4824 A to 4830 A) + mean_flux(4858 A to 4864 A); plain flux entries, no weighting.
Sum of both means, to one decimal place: 17.8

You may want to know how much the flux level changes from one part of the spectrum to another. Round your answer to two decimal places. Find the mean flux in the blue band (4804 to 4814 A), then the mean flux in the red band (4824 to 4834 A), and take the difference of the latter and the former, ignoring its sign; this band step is 0.13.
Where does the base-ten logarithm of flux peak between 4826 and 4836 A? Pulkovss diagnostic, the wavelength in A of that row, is 4831.0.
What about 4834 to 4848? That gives 4839.0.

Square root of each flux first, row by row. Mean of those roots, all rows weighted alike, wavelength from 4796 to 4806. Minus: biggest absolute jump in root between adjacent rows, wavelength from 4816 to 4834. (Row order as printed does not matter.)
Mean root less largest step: 2.86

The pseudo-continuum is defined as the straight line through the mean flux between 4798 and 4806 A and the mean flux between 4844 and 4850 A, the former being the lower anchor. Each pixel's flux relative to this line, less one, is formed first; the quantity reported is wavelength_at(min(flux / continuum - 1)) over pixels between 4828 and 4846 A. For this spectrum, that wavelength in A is 4835.0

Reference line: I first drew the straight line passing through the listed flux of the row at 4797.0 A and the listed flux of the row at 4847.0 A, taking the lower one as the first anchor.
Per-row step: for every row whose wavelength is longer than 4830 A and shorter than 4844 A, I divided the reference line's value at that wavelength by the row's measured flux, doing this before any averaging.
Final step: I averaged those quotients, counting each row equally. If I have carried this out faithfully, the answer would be 0.86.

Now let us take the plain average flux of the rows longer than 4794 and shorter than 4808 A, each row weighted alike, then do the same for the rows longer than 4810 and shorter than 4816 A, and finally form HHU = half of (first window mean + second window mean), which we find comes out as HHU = 8.75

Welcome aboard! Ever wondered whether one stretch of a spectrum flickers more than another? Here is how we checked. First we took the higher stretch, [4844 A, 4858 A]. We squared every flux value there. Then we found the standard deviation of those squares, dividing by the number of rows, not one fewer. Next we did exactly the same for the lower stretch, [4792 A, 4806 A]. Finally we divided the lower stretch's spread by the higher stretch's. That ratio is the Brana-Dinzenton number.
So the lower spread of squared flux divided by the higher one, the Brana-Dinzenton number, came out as 0.357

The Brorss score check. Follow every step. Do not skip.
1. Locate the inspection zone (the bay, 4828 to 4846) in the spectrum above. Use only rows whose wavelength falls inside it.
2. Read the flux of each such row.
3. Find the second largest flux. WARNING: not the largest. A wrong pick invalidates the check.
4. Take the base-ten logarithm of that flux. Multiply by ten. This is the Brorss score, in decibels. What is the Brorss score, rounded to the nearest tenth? 10.2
